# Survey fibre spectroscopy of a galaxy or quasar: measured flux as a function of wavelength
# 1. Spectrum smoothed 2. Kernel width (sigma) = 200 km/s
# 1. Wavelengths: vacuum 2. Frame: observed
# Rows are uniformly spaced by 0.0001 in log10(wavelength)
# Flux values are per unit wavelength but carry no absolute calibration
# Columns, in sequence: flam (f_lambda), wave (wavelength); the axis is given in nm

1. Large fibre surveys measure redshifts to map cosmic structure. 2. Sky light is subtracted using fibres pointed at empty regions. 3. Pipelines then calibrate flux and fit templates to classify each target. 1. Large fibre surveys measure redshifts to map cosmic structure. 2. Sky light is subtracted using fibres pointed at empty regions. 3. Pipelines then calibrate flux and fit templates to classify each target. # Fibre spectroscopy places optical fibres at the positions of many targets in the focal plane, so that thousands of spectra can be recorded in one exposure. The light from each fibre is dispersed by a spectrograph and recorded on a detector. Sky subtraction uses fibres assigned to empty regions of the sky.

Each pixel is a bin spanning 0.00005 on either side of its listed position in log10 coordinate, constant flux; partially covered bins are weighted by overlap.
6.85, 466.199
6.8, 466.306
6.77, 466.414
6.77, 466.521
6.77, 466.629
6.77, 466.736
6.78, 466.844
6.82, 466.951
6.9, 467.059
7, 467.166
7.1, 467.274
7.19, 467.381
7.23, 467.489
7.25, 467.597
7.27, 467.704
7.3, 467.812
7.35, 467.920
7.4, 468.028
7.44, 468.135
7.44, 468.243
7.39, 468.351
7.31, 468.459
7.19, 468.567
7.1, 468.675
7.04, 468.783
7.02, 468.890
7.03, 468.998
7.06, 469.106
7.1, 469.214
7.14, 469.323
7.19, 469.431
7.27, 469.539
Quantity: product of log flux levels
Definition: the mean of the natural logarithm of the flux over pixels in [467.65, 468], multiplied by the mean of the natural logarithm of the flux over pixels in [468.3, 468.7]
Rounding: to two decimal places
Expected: 3.94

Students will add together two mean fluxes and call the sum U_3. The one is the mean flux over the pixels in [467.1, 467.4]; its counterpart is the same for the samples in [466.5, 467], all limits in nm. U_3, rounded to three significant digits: 13.9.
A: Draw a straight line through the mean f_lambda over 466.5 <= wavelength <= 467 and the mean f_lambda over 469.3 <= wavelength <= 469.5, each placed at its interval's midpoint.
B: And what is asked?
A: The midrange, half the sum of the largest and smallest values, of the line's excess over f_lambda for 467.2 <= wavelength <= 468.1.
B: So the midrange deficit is -0.3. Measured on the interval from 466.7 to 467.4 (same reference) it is -0.1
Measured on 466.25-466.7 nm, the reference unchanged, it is 0.0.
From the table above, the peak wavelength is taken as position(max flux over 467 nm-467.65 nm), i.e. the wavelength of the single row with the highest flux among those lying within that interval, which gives 467.597 nm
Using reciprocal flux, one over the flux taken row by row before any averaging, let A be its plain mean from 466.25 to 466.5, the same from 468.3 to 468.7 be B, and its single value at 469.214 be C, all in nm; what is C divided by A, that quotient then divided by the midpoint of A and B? 6.70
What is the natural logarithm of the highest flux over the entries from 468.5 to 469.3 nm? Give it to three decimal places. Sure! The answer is 1.973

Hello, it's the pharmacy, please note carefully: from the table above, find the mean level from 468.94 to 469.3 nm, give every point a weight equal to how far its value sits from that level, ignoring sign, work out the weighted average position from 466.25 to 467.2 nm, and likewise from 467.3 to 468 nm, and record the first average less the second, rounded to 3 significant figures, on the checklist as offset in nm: -1.02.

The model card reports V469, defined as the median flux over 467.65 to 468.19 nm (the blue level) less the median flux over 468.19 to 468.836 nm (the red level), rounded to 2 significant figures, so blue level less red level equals 0.10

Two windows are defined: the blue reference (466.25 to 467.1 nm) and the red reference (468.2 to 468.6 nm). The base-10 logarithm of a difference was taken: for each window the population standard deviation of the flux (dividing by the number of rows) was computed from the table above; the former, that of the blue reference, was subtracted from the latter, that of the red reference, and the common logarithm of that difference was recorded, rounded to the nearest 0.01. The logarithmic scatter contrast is -1.28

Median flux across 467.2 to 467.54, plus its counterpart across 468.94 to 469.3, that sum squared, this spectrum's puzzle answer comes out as 203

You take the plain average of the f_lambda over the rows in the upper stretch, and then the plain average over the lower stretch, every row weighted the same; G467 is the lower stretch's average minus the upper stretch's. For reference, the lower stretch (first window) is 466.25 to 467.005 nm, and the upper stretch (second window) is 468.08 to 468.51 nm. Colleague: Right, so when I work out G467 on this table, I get -0.6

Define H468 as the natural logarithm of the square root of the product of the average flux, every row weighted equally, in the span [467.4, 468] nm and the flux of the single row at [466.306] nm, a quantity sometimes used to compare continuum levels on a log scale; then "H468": 1.95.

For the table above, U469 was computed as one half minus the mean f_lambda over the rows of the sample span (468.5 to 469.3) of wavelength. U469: -6.58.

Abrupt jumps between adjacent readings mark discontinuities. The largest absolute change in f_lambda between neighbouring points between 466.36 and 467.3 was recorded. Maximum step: 0.100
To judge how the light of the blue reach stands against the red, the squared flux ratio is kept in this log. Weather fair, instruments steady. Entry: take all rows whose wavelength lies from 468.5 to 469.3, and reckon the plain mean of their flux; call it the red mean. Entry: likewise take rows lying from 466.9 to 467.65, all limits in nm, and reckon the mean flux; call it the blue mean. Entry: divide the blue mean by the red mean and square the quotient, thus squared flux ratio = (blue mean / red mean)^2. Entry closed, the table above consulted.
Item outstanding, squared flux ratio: 1.00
